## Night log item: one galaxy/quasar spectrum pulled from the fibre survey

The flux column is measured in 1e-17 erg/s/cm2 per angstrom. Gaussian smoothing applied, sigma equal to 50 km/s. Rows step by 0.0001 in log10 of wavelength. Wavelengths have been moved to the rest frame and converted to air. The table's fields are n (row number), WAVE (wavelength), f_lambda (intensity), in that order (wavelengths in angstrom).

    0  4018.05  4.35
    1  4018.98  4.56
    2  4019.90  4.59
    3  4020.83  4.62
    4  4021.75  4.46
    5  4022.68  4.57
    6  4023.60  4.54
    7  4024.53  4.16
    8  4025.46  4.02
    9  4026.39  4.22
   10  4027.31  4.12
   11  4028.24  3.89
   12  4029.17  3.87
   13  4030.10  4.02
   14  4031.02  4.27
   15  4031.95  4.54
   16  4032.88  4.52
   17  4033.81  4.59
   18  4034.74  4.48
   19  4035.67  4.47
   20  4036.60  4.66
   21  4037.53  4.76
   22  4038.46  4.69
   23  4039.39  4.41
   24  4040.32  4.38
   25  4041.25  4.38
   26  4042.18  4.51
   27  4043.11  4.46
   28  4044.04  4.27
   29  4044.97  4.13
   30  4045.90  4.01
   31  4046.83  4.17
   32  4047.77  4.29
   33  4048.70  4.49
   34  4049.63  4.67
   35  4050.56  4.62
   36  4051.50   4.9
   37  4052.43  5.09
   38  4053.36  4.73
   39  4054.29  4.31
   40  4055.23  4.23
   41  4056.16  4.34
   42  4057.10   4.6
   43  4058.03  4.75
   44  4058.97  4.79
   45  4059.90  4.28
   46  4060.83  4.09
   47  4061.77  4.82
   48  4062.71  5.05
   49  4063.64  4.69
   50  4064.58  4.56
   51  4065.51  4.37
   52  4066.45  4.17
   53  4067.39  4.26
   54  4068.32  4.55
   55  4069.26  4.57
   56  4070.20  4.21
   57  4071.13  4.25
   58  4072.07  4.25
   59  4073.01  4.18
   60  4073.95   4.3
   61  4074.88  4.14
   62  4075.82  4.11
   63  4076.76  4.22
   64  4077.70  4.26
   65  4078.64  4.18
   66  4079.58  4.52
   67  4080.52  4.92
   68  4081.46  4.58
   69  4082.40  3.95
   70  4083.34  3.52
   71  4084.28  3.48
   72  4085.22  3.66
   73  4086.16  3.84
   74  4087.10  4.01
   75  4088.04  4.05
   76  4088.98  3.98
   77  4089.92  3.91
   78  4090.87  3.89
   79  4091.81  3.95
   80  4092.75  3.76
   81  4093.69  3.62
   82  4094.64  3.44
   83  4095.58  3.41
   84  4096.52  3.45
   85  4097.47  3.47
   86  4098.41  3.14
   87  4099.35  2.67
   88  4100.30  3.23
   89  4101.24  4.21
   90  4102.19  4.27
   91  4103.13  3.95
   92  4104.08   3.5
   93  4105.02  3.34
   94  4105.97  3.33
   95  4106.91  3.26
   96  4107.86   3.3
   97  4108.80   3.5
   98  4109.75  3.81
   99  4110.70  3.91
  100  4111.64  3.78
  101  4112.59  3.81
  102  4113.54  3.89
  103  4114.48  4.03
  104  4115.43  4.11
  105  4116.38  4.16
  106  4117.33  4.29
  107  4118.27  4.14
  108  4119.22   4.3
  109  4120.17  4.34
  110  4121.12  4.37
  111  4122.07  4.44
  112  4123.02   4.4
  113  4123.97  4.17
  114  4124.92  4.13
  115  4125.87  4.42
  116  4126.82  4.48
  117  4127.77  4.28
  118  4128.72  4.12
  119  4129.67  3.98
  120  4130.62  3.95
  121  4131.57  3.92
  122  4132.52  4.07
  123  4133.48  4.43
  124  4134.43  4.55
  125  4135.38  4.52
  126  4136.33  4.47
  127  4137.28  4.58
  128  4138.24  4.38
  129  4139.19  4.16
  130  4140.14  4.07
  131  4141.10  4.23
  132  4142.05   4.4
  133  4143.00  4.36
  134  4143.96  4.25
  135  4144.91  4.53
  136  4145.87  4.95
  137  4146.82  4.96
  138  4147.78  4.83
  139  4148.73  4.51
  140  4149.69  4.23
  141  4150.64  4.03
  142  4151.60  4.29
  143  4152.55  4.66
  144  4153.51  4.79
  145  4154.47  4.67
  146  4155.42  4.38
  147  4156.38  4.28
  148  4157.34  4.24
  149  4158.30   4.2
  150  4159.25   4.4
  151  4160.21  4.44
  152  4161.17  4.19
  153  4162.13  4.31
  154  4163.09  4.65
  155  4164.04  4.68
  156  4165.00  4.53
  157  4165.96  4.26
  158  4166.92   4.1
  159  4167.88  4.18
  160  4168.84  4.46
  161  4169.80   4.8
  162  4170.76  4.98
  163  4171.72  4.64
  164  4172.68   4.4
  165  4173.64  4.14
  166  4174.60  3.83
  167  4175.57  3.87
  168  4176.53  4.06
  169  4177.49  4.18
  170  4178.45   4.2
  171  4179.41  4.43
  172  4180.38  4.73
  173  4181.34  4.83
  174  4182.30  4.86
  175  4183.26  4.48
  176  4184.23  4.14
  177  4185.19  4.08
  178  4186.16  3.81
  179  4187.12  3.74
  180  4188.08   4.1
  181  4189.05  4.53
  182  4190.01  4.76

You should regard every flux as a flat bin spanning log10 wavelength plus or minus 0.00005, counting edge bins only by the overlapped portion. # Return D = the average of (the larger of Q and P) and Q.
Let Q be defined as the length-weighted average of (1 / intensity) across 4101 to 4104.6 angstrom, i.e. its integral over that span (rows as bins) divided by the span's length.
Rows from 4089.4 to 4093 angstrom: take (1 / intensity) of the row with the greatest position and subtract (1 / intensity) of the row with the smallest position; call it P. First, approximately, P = 0.01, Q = 0.254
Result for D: 0.254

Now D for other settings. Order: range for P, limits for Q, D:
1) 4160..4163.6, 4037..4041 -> 0.220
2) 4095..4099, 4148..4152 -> 0.233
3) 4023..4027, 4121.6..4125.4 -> 0.234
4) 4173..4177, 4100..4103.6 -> 0.256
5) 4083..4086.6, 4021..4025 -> 0.225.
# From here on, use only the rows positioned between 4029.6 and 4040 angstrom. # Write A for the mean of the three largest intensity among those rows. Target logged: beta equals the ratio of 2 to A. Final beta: 0.425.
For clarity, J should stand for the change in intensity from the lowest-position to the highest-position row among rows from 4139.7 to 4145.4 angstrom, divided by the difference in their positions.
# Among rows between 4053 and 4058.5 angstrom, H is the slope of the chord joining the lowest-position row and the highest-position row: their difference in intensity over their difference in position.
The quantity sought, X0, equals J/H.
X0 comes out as 22.5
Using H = 0.00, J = 0.10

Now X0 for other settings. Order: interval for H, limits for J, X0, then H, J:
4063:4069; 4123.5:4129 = 0.4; -0.03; -0.01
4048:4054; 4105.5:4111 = 2.4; 0.05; 0.12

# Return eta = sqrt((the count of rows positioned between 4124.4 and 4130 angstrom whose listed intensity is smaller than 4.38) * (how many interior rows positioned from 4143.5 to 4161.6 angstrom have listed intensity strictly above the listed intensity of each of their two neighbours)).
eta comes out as 3.5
